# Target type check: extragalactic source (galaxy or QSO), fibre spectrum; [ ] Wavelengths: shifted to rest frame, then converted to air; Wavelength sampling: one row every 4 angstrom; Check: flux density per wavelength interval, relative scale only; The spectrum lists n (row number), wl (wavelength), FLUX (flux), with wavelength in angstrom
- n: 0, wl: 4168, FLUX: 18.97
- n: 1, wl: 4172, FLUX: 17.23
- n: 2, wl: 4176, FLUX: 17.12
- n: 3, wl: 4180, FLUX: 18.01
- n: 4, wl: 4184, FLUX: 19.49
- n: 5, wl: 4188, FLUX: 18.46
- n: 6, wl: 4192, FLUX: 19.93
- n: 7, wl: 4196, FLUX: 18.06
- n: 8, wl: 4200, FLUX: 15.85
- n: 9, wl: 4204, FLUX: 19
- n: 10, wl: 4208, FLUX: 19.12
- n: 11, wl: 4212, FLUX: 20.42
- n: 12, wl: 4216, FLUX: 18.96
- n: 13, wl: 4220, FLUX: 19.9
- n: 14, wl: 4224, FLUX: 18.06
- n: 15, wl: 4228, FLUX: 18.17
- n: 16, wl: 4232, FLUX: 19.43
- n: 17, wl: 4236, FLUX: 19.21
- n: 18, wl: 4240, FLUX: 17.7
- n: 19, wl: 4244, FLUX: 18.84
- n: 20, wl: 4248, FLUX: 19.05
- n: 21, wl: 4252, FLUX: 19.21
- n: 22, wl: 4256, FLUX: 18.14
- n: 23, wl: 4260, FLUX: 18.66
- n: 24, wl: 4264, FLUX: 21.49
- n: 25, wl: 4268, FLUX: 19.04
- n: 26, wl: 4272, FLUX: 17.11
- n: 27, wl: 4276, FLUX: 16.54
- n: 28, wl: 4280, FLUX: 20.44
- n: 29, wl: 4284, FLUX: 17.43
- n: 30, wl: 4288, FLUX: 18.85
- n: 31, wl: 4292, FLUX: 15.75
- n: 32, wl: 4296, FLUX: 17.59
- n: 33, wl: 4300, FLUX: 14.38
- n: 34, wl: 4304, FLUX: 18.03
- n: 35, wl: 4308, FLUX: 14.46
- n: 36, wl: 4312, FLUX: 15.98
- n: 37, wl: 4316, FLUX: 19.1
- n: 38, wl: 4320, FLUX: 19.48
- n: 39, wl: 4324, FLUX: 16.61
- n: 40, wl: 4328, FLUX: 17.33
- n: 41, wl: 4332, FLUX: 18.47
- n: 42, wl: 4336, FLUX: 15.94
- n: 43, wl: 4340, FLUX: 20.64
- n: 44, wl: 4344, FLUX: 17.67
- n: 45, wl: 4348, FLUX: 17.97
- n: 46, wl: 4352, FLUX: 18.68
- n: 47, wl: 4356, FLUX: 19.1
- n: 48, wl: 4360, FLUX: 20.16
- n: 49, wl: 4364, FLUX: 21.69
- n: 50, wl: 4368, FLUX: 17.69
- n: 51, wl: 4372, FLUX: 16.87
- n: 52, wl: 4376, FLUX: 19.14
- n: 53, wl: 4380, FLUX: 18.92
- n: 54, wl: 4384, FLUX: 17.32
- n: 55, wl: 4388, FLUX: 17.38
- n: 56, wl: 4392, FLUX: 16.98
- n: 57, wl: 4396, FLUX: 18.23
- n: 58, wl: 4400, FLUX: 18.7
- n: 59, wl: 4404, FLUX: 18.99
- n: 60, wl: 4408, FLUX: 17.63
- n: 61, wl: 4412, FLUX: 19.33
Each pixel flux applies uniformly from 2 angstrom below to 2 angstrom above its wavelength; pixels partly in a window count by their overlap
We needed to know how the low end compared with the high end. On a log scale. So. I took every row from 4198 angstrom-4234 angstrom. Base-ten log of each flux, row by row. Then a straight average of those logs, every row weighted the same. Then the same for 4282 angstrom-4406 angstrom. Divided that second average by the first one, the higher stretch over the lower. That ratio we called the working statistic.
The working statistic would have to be 0.98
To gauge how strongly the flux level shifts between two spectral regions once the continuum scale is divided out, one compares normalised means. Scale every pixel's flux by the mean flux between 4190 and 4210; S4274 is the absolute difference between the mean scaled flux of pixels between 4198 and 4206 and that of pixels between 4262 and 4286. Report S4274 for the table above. 0.07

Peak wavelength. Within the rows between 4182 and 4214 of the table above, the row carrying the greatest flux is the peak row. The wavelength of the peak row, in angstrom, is 4212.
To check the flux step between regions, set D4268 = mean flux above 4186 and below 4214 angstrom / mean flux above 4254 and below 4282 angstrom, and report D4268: 1.00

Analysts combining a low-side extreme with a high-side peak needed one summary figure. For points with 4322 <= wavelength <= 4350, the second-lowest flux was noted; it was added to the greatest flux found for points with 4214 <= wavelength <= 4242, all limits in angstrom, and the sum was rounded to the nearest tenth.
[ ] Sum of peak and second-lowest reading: 36.5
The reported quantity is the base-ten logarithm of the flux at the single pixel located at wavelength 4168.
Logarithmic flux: 1.28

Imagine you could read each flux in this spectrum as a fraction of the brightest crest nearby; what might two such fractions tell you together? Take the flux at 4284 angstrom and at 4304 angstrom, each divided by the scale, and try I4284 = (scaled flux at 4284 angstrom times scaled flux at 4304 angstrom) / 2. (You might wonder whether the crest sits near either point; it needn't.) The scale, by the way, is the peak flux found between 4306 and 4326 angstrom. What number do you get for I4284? 0.414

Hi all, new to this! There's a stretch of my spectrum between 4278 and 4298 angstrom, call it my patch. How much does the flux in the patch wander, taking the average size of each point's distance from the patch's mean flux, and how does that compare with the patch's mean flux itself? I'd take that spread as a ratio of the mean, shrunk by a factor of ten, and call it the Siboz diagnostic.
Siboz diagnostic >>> 0.0073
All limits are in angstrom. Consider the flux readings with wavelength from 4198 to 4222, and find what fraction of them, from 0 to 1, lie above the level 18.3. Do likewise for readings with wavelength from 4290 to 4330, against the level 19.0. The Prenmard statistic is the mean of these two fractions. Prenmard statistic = 0.52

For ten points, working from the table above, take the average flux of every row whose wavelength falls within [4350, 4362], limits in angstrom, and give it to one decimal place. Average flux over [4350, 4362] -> 19.3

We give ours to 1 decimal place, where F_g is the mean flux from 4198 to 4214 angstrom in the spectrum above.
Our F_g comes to 18.6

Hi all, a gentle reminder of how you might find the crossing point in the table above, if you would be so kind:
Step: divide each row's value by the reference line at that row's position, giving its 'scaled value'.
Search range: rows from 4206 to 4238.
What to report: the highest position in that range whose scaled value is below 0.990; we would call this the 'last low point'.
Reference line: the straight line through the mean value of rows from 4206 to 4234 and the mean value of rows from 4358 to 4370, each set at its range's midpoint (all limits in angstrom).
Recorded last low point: 4228 angstrom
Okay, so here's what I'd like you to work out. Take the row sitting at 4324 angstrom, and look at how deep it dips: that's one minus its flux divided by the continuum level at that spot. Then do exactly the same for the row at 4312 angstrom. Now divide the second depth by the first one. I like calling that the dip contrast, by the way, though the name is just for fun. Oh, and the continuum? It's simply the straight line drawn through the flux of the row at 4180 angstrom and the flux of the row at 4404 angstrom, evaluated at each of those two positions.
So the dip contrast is 1.3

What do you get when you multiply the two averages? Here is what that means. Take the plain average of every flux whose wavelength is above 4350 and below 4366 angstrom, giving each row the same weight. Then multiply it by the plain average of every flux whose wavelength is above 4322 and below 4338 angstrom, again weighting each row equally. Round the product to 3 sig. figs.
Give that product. 340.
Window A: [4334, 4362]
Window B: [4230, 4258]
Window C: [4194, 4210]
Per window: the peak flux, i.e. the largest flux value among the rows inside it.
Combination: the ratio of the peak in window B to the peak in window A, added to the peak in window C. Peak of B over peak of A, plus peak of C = 20.1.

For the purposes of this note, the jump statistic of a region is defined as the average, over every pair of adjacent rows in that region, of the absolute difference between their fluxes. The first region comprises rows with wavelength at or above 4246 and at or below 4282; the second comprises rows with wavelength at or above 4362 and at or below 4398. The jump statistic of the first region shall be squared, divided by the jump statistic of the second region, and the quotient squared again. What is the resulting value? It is 4.5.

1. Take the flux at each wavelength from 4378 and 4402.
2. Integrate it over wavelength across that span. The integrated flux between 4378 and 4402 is 430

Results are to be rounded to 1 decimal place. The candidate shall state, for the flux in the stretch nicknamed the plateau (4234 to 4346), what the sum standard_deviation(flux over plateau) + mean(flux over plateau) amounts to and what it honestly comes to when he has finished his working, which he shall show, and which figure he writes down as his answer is 19.7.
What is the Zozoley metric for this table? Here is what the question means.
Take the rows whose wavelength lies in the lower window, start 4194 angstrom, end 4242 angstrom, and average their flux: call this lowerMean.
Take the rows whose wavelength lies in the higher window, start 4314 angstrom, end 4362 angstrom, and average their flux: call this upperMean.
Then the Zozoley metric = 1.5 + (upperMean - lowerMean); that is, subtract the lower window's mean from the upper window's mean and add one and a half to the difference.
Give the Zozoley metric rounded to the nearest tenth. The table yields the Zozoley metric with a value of 1.3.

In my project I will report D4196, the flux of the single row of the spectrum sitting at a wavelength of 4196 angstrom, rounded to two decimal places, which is 18.06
